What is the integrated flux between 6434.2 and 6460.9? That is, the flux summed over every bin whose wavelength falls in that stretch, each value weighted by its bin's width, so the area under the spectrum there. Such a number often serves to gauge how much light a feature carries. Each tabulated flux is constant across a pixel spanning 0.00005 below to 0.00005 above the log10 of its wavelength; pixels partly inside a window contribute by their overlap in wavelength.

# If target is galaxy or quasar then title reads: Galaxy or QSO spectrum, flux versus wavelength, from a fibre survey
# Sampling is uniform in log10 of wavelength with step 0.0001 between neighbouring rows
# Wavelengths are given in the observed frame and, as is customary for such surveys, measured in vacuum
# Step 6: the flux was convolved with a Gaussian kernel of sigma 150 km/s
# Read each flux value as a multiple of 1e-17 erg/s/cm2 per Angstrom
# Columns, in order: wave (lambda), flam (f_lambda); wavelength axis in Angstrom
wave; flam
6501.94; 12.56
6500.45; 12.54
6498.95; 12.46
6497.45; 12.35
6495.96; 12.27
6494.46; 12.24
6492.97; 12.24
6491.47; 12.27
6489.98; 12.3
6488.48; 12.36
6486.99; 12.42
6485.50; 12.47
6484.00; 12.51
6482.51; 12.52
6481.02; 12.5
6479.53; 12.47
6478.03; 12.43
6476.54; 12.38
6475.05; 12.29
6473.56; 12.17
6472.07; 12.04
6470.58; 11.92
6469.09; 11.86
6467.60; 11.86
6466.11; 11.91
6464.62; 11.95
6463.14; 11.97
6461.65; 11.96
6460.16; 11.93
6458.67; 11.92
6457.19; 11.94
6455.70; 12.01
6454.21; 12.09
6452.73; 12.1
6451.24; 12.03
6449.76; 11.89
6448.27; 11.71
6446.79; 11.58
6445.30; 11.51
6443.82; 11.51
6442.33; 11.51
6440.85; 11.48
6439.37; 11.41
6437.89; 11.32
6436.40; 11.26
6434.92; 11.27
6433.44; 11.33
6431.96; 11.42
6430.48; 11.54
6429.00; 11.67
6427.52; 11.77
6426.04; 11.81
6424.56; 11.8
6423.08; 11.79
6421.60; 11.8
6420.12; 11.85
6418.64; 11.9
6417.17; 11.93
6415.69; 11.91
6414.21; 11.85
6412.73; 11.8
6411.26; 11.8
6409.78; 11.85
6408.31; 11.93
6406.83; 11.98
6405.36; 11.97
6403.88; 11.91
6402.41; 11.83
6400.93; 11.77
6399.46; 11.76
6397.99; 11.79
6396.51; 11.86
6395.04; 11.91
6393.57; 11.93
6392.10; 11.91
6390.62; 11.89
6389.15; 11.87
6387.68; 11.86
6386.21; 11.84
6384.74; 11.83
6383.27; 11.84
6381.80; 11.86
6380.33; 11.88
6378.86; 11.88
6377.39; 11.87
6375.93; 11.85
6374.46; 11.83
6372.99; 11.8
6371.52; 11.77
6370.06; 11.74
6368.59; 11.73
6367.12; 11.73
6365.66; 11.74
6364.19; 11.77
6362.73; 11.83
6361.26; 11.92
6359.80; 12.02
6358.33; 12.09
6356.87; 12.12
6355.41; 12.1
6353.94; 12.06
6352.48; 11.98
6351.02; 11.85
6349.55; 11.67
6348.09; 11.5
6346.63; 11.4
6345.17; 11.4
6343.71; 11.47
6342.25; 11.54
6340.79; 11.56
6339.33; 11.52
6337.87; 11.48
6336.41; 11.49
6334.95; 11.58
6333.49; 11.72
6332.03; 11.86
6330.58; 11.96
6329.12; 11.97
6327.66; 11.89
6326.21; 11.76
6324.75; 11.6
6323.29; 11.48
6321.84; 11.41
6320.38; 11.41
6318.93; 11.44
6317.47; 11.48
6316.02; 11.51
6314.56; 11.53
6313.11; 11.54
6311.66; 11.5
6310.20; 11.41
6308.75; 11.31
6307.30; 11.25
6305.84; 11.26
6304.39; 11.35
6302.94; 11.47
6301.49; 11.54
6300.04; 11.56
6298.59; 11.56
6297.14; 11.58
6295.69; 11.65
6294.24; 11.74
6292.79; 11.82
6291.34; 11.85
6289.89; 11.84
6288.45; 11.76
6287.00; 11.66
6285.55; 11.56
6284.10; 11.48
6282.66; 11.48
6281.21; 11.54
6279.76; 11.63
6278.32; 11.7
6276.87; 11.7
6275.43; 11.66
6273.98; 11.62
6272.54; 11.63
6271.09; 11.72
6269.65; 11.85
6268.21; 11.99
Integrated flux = 312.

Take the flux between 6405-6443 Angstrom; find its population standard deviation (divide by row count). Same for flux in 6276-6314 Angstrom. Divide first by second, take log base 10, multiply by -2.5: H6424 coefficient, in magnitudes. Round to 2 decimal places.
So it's -0.37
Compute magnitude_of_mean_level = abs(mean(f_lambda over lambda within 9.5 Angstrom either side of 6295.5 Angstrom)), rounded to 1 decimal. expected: 11.6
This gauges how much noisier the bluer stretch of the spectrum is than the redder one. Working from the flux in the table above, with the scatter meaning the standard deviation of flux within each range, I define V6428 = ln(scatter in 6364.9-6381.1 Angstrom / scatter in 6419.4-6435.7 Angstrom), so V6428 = -1.23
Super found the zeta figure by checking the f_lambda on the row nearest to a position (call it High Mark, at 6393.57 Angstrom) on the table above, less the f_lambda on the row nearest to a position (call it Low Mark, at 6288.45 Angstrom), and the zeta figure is 0.17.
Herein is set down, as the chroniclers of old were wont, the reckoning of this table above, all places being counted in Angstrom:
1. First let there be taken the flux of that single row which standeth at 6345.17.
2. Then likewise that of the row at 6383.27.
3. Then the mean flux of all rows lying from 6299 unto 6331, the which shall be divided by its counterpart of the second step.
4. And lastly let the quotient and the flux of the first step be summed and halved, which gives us 6.19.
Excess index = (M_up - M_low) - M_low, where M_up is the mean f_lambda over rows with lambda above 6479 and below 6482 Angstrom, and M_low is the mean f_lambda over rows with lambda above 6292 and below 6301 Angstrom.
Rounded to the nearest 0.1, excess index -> -10.8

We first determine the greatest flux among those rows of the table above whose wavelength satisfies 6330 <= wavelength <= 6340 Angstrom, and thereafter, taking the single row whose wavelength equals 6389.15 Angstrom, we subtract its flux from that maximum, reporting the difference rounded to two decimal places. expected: 0.09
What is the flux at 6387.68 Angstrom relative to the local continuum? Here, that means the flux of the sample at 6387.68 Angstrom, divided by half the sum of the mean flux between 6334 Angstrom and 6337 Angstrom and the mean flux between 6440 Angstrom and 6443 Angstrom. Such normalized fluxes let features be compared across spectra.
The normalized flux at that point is 1.03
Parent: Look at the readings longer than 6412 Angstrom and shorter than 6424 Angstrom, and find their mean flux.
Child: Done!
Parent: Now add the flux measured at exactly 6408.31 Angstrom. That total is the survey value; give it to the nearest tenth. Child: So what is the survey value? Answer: 23.8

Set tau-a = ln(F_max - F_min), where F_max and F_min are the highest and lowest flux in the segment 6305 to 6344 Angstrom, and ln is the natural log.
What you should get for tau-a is -0.33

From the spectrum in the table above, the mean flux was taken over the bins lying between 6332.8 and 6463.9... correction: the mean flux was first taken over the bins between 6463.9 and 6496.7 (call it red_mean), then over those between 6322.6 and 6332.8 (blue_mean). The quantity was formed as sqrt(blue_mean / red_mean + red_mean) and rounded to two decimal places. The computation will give 3.63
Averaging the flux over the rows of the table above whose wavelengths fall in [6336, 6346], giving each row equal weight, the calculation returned 11.5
